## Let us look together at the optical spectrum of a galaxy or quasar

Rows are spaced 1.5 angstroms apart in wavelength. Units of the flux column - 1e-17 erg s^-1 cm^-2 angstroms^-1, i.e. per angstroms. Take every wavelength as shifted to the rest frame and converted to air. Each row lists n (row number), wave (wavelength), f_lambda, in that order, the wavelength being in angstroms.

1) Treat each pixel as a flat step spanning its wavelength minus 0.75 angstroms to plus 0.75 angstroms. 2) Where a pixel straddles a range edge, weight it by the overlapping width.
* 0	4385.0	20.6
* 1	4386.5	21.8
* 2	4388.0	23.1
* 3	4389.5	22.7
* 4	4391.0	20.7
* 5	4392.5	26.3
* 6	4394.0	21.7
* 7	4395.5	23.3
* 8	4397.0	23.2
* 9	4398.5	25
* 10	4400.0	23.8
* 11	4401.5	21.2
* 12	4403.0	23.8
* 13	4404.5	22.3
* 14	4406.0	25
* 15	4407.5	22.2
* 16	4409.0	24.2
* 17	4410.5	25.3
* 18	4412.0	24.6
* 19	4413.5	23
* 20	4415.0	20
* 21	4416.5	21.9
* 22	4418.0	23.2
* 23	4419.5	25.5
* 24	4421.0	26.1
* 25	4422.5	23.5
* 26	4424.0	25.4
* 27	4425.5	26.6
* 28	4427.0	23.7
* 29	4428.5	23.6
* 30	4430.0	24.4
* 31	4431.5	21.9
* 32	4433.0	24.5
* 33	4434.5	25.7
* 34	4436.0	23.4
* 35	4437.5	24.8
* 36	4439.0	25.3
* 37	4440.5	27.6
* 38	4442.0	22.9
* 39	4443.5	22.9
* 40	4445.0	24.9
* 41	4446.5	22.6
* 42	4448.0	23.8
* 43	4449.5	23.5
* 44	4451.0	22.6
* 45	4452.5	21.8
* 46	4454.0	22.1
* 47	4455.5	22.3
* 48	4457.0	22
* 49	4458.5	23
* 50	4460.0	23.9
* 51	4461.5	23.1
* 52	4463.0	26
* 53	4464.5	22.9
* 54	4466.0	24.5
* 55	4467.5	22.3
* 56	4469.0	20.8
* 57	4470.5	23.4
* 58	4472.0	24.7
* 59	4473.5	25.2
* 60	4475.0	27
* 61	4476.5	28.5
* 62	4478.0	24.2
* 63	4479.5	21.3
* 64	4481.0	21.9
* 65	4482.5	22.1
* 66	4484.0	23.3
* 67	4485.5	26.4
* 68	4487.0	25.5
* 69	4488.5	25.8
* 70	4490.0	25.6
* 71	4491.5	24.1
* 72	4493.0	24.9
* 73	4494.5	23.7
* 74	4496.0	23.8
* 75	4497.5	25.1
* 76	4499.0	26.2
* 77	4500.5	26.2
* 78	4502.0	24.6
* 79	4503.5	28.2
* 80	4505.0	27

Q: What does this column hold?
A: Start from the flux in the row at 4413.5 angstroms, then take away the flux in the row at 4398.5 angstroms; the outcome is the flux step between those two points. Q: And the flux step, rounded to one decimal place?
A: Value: -2.0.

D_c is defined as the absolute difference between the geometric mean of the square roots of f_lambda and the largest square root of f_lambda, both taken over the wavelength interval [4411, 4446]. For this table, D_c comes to 0.346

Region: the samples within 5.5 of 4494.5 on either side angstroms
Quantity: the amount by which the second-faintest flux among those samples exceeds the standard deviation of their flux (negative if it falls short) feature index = 22.9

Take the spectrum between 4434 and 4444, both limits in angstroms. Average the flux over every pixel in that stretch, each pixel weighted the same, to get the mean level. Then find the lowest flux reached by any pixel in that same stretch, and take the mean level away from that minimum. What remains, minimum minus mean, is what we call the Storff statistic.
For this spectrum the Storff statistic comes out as -1.8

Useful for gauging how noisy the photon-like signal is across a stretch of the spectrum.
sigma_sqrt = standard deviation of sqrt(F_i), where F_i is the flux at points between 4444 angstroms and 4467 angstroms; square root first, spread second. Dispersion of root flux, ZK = 0.12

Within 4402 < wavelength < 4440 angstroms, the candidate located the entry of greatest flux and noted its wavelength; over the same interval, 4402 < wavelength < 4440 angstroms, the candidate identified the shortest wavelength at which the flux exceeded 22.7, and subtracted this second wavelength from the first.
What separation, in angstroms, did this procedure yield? 22.5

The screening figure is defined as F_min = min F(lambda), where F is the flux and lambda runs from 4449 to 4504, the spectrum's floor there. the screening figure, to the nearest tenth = 20.8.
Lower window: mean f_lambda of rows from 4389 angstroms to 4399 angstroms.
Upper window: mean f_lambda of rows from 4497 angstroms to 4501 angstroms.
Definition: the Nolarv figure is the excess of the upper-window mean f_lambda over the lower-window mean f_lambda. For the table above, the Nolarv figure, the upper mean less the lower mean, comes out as 2.6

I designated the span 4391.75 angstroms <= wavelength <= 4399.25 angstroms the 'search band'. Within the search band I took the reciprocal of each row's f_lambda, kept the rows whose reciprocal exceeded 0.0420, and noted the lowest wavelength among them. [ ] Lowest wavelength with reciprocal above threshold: 4394.0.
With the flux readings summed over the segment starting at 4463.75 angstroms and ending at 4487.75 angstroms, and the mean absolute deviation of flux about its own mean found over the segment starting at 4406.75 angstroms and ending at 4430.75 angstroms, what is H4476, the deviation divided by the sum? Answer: 0.0034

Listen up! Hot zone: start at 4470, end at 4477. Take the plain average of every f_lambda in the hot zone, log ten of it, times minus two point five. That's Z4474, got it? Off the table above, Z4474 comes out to -3.527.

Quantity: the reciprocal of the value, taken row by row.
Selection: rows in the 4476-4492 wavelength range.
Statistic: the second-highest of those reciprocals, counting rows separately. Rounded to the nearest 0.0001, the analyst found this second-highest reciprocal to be 0.0457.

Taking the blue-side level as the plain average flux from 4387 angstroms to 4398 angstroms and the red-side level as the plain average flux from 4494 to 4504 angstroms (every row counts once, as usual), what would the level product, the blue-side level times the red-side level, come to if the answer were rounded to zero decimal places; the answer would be 584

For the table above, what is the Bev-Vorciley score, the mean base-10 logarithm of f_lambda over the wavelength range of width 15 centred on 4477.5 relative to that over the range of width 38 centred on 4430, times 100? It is 100.1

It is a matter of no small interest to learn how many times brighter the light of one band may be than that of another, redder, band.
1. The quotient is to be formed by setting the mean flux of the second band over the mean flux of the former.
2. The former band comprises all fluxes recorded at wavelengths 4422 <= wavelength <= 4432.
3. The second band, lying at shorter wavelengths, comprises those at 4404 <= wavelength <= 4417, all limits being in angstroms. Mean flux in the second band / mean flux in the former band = 0.96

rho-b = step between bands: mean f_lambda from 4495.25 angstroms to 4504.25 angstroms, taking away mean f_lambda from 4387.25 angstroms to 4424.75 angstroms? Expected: 2.2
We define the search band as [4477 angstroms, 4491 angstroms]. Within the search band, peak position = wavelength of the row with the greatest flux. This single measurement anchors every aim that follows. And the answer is 4485.5 angstroms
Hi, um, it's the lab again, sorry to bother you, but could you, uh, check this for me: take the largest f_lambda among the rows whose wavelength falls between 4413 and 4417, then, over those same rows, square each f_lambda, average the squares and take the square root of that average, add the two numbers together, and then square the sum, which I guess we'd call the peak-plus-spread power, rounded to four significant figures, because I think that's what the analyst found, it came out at 1995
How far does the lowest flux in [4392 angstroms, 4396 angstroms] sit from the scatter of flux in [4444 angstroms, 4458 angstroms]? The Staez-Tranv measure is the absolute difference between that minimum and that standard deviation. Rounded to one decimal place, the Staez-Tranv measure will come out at 20.7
